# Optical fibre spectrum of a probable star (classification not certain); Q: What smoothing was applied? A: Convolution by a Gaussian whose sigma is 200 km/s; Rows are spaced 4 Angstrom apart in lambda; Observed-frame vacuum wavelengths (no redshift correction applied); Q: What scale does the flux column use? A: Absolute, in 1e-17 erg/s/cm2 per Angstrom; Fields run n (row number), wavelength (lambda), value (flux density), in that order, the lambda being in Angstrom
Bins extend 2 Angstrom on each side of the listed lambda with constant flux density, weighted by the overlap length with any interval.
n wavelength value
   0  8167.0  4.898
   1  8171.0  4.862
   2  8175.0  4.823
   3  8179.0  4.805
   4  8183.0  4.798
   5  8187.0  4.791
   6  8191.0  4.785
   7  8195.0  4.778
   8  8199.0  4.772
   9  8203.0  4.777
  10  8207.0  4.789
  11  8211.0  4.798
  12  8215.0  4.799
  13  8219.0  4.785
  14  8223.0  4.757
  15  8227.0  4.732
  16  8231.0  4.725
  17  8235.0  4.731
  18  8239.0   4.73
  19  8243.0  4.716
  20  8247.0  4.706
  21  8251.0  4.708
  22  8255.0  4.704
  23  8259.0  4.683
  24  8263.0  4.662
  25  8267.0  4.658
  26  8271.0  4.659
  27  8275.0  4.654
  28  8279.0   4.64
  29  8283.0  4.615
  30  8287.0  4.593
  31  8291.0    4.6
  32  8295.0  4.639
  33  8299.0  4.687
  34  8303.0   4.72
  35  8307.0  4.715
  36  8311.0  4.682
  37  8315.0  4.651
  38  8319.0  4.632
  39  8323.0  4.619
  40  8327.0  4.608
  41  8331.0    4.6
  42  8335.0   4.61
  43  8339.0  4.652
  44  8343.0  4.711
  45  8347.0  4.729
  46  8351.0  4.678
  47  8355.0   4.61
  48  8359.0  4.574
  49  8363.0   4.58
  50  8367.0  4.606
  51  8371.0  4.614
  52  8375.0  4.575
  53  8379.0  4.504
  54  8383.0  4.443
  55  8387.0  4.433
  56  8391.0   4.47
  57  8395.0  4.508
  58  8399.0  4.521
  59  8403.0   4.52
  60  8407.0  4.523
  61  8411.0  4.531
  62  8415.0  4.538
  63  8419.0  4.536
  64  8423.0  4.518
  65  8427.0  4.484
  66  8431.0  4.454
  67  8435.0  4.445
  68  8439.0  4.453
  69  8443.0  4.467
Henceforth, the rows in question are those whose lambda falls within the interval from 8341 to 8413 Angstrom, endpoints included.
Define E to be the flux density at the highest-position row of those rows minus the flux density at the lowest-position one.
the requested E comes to -0.180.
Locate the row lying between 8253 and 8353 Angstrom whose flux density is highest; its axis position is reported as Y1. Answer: 8347.0 Angstrom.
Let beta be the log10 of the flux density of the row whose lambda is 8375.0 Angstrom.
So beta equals 0.660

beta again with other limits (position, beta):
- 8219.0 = 0.680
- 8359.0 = 0.660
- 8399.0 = 0.655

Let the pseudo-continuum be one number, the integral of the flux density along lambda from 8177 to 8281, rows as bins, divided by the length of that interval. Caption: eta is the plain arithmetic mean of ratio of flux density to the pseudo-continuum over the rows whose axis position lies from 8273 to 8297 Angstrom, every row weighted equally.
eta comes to 0.98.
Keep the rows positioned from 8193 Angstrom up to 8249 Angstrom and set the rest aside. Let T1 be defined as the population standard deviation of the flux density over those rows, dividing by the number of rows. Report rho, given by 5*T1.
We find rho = 0.16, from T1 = 0.031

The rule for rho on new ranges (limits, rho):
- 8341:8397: 0.45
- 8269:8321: 0.19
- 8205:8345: 0.29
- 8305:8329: 0.19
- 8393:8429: 0.08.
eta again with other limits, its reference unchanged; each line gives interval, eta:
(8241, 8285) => 0.99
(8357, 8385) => 0.96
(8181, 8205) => 1.01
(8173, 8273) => 1.00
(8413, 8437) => 0.95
